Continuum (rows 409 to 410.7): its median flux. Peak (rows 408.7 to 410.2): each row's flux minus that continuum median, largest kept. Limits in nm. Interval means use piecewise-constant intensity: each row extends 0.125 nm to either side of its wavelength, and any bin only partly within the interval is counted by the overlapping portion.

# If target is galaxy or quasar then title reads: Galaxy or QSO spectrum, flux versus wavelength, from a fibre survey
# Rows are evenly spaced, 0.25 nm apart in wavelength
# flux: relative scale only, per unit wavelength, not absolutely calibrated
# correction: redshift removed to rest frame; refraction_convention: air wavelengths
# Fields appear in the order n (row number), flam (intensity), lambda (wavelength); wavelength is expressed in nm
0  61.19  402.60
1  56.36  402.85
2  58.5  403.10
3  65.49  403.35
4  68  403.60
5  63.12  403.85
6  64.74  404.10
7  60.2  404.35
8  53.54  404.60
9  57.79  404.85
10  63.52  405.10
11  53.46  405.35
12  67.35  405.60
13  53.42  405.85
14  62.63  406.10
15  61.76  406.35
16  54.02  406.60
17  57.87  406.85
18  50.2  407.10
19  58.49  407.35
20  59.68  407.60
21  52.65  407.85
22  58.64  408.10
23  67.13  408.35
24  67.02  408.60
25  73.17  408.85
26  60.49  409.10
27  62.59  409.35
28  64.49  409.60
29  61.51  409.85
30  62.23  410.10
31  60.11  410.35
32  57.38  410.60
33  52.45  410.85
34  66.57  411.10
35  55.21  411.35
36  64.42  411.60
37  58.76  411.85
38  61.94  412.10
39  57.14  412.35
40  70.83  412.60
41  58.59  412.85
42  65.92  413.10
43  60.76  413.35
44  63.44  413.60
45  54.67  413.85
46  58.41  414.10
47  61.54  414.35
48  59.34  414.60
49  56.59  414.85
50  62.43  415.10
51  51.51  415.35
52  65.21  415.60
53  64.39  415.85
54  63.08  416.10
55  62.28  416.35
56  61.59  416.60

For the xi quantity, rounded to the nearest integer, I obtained 12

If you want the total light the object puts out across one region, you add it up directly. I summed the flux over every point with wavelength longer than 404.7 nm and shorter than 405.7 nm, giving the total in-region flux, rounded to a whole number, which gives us 242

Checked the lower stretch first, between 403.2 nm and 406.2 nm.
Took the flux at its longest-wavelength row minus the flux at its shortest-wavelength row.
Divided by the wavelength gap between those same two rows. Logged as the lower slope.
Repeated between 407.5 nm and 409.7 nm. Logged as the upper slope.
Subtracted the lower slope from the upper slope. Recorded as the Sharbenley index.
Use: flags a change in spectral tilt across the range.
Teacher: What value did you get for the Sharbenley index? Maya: 3.4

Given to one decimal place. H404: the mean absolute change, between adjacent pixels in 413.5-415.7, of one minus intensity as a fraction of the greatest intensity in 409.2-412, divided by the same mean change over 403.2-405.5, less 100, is -98.7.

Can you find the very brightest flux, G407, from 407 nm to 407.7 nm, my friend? 59.68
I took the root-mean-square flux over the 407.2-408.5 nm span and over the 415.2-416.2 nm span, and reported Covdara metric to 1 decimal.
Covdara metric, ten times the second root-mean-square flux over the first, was 10.3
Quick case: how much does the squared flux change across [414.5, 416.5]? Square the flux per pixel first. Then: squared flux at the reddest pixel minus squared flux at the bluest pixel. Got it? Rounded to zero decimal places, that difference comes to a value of 358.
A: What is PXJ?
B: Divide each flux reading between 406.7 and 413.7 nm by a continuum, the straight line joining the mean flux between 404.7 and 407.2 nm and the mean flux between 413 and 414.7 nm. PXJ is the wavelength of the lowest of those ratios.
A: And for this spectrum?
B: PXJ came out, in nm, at 407.10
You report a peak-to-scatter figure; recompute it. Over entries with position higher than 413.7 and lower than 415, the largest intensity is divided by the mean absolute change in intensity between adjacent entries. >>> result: 21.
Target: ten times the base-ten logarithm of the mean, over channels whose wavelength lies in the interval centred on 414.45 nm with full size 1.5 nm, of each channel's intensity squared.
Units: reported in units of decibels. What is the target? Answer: 35.4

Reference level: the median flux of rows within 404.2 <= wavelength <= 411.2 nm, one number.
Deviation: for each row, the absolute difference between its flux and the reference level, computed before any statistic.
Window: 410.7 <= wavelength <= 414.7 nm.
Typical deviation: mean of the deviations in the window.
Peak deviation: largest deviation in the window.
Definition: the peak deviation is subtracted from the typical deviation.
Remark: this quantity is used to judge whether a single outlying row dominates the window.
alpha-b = -7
